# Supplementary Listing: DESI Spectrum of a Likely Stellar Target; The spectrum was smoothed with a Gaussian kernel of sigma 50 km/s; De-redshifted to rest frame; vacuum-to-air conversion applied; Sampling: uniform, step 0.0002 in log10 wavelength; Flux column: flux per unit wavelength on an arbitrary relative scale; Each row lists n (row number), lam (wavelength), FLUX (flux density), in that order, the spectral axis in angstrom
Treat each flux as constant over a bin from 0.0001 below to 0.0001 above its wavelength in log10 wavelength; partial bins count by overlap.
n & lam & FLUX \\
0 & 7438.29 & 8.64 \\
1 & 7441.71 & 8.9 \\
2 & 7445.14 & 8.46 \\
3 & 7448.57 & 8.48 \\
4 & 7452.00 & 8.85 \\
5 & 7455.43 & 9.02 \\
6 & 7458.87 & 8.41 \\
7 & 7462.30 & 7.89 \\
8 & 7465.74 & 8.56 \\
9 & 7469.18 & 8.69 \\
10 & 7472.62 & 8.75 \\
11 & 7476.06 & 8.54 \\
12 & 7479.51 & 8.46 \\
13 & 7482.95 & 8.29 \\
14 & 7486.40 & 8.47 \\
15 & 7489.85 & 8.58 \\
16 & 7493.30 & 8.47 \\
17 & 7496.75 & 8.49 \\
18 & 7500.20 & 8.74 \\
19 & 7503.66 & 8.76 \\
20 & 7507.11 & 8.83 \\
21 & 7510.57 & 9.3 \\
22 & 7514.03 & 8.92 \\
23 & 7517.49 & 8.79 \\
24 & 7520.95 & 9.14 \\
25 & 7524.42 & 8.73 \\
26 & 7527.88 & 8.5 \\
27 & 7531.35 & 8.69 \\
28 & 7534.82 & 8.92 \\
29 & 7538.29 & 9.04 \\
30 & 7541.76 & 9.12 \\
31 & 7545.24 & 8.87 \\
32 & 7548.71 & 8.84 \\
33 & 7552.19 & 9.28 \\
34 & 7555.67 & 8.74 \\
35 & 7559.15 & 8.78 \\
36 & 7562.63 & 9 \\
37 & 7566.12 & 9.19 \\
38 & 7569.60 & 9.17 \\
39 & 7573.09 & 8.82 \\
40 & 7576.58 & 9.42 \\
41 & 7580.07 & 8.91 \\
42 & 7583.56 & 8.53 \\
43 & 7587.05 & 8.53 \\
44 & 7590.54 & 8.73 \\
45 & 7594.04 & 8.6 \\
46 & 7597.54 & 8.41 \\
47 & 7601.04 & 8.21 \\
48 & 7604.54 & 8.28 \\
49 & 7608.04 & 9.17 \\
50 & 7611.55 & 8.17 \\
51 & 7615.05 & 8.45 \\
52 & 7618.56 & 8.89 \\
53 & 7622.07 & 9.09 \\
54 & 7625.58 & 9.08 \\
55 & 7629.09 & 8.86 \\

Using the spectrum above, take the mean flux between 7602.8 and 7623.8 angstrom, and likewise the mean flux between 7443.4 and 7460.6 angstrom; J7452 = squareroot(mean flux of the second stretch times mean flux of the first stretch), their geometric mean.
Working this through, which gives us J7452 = 8.66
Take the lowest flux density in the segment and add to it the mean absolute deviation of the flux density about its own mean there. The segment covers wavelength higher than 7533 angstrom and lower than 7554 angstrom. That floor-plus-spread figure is 9.0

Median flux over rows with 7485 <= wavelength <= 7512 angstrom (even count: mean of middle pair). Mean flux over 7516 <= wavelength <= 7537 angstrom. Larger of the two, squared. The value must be 77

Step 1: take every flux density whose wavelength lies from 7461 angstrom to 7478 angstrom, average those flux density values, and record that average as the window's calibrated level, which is 8.5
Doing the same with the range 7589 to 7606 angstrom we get 8.4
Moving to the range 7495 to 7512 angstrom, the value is 8.8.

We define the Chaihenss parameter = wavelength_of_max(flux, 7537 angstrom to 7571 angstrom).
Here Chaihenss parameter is 7552.19 angstrom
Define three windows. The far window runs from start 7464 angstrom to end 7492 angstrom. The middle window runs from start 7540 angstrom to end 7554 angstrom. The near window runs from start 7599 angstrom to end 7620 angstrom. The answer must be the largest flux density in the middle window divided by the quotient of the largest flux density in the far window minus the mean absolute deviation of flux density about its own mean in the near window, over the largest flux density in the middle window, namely 10.23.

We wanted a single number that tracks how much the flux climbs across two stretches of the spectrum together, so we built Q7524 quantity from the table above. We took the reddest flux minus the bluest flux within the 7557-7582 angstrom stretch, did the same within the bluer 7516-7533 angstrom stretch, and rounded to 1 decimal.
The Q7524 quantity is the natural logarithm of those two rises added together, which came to -3.5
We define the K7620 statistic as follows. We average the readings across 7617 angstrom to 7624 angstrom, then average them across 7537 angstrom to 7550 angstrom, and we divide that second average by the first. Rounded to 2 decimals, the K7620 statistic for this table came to 1.00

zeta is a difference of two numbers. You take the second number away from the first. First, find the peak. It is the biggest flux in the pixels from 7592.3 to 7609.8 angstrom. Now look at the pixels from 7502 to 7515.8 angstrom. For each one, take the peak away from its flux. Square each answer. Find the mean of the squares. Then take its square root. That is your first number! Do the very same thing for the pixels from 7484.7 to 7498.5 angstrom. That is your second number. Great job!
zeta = -0.37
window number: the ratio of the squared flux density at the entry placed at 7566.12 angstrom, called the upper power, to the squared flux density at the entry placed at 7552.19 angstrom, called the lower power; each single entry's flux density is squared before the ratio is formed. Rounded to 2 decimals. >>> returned 0.98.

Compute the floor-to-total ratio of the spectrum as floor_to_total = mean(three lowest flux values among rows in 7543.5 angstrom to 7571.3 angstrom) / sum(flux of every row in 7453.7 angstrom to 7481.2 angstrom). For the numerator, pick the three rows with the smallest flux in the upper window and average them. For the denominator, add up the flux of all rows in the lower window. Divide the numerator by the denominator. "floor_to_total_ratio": 0.129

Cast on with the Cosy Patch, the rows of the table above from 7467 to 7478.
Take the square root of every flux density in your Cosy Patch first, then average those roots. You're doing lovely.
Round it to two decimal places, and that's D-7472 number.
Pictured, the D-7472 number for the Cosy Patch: 2.94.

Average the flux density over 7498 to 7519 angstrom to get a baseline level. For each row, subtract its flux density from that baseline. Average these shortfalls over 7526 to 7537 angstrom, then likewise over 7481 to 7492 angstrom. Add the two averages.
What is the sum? 0.6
